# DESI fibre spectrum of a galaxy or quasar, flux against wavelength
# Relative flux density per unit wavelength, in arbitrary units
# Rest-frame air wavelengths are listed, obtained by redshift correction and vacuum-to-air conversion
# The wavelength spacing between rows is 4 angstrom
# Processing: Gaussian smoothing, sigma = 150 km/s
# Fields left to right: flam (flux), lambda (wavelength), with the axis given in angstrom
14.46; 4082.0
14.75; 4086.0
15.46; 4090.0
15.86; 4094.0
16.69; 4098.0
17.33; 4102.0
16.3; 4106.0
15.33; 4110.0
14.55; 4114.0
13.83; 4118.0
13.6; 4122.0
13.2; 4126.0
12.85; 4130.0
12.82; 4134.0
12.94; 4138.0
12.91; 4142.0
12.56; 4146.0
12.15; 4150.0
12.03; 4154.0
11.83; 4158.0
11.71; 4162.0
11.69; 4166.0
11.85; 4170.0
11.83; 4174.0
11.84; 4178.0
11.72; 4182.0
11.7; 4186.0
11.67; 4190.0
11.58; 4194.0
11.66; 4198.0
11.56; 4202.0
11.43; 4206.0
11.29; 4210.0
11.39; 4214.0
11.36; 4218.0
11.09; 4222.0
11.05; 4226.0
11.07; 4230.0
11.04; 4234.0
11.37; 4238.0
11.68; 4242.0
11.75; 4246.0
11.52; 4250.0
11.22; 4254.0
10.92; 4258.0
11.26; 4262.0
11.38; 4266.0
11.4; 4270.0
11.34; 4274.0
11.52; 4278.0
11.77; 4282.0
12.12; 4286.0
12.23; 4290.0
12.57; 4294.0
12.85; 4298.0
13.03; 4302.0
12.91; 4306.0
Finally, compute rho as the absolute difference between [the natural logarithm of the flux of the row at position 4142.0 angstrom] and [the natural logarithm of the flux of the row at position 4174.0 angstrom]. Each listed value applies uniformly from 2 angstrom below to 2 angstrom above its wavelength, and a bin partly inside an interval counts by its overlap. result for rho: 0.087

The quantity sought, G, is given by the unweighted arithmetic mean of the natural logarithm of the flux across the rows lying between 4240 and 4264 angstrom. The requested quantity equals 2.43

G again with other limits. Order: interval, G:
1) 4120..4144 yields 2.57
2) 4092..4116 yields 2.77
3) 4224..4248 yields 2.43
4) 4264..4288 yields 2.45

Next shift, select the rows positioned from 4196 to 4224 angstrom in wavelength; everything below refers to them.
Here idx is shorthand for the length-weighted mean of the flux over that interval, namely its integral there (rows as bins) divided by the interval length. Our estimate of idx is 11.4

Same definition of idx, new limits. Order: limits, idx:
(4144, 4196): 11.9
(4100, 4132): 14.6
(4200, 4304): 11.6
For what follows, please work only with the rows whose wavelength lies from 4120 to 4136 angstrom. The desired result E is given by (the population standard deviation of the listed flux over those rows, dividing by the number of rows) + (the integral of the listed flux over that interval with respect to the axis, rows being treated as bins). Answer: 210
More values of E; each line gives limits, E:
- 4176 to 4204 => 327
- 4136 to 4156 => 251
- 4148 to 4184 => 427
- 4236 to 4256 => 230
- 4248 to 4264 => 180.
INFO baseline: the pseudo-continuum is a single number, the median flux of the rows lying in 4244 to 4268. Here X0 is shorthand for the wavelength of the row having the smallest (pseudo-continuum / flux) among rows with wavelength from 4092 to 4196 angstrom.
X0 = 4102.0 angstrom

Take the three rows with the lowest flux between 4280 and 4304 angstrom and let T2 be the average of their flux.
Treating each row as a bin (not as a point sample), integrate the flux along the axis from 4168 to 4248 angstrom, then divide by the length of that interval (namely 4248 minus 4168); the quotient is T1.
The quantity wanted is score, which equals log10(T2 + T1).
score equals 1.372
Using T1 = 11.5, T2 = 12.0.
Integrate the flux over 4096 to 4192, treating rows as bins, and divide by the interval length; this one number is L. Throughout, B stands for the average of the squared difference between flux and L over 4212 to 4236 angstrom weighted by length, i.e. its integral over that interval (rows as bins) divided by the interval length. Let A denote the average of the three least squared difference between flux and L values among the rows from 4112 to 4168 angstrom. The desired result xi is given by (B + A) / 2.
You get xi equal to 1.9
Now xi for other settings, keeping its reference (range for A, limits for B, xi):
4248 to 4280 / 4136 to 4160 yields 1.7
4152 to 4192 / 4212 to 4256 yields 2.4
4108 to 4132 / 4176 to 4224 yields 1.3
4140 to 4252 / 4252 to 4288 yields 1.7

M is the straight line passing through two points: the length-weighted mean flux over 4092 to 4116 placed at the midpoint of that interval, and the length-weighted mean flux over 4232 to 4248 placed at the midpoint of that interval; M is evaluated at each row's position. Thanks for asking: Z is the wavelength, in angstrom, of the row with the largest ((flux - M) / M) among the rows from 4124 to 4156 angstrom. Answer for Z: 4142.0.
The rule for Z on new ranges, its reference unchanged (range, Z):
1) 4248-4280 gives 4278.0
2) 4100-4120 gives 4102.0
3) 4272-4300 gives 4298.0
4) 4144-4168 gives 4146.0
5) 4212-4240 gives 4238.0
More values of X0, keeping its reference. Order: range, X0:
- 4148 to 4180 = 4150.0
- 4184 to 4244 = 4186.0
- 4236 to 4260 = 4246.0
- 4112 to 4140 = 4114.0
